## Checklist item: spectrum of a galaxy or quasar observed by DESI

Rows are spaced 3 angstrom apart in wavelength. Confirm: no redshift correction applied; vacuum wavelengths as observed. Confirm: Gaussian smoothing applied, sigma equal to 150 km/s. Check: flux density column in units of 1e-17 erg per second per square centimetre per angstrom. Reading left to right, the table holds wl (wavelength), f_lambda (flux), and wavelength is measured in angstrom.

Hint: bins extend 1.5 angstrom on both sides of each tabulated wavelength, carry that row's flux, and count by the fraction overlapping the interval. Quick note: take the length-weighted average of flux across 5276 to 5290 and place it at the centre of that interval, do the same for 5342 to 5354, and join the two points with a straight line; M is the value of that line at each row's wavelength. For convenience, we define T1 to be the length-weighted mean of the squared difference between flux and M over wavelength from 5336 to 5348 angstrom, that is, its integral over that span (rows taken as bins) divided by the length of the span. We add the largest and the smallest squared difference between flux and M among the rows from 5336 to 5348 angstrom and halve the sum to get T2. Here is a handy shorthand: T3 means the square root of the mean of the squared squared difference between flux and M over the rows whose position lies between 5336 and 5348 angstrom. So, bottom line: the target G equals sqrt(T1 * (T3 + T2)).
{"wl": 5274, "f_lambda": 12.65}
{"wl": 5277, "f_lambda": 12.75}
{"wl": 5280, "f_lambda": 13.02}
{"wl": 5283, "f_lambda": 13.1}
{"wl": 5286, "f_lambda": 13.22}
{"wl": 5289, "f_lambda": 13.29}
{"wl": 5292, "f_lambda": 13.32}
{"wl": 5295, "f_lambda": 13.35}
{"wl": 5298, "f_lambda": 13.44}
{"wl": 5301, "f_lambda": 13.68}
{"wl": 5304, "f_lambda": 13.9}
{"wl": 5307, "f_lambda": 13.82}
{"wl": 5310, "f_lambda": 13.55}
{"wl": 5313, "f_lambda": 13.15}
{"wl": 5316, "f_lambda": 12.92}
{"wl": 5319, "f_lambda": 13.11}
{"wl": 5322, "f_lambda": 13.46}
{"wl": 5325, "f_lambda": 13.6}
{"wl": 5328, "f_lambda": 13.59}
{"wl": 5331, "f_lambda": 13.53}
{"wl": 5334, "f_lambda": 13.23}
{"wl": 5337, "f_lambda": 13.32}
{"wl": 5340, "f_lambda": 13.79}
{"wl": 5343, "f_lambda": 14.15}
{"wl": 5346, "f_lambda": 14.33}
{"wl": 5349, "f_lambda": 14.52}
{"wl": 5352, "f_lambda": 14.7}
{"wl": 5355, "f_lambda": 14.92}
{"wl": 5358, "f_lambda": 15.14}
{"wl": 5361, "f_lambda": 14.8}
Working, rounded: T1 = 0.24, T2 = 0.412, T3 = 0.43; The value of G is 0.45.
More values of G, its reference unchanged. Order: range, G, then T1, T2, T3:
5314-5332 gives 0.55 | 0.35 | 0.437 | 0.41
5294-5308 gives 0.08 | 0.05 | 0.070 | 0.07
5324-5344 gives 0.60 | 0.39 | 0.453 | 0.48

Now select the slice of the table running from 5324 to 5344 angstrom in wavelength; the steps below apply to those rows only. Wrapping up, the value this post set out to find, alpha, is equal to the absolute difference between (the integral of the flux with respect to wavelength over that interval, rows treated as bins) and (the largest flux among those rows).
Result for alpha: 257.6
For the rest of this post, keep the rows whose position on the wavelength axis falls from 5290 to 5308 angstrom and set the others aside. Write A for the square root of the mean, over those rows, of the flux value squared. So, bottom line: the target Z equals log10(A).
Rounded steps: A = 13.6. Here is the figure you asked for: 1.13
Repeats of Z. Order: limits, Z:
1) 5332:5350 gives 1.14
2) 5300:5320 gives 1.13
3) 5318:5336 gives 1.13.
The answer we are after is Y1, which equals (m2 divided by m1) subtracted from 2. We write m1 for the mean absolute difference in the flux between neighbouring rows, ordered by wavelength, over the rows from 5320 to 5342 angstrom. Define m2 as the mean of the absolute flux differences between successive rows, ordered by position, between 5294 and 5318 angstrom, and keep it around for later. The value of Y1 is 0.77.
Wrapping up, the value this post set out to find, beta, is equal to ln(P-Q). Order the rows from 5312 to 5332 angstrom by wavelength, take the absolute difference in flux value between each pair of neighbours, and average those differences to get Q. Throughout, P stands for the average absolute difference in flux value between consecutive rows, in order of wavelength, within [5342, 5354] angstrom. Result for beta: -3.91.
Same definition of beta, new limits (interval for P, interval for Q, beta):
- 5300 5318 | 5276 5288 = -2.48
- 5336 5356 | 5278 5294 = -1.65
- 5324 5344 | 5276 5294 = -2.29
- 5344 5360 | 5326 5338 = -2.95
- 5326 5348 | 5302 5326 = -5.08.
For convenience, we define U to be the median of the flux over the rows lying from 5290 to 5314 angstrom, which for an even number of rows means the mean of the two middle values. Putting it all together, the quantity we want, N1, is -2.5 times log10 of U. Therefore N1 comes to -2.83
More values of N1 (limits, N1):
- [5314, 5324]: -2.79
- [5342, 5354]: -2.90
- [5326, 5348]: -2.83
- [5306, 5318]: -2.81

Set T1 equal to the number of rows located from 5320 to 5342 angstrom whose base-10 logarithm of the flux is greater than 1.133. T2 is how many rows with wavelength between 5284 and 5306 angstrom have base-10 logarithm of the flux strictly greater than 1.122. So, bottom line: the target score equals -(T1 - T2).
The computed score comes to 3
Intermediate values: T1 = 3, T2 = 6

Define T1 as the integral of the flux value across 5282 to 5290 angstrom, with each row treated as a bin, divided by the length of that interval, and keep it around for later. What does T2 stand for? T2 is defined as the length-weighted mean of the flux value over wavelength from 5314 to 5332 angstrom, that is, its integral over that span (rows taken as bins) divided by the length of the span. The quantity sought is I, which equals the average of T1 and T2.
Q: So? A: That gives 13.3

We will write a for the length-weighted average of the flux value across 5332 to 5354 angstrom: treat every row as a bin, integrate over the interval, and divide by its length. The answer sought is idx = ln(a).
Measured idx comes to 2.64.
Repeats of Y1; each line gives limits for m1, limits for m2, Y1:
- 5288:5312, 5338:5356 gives 0.35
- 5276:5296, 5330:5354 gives -0.53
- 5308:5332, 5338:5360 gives 0.86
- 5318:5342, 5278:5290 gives 1.56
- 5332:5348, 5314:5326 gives 1.18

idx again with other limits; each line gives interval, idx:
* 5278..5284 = 2.57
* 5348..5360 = 2.70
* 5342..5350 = 2.66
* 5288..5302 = 2.60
